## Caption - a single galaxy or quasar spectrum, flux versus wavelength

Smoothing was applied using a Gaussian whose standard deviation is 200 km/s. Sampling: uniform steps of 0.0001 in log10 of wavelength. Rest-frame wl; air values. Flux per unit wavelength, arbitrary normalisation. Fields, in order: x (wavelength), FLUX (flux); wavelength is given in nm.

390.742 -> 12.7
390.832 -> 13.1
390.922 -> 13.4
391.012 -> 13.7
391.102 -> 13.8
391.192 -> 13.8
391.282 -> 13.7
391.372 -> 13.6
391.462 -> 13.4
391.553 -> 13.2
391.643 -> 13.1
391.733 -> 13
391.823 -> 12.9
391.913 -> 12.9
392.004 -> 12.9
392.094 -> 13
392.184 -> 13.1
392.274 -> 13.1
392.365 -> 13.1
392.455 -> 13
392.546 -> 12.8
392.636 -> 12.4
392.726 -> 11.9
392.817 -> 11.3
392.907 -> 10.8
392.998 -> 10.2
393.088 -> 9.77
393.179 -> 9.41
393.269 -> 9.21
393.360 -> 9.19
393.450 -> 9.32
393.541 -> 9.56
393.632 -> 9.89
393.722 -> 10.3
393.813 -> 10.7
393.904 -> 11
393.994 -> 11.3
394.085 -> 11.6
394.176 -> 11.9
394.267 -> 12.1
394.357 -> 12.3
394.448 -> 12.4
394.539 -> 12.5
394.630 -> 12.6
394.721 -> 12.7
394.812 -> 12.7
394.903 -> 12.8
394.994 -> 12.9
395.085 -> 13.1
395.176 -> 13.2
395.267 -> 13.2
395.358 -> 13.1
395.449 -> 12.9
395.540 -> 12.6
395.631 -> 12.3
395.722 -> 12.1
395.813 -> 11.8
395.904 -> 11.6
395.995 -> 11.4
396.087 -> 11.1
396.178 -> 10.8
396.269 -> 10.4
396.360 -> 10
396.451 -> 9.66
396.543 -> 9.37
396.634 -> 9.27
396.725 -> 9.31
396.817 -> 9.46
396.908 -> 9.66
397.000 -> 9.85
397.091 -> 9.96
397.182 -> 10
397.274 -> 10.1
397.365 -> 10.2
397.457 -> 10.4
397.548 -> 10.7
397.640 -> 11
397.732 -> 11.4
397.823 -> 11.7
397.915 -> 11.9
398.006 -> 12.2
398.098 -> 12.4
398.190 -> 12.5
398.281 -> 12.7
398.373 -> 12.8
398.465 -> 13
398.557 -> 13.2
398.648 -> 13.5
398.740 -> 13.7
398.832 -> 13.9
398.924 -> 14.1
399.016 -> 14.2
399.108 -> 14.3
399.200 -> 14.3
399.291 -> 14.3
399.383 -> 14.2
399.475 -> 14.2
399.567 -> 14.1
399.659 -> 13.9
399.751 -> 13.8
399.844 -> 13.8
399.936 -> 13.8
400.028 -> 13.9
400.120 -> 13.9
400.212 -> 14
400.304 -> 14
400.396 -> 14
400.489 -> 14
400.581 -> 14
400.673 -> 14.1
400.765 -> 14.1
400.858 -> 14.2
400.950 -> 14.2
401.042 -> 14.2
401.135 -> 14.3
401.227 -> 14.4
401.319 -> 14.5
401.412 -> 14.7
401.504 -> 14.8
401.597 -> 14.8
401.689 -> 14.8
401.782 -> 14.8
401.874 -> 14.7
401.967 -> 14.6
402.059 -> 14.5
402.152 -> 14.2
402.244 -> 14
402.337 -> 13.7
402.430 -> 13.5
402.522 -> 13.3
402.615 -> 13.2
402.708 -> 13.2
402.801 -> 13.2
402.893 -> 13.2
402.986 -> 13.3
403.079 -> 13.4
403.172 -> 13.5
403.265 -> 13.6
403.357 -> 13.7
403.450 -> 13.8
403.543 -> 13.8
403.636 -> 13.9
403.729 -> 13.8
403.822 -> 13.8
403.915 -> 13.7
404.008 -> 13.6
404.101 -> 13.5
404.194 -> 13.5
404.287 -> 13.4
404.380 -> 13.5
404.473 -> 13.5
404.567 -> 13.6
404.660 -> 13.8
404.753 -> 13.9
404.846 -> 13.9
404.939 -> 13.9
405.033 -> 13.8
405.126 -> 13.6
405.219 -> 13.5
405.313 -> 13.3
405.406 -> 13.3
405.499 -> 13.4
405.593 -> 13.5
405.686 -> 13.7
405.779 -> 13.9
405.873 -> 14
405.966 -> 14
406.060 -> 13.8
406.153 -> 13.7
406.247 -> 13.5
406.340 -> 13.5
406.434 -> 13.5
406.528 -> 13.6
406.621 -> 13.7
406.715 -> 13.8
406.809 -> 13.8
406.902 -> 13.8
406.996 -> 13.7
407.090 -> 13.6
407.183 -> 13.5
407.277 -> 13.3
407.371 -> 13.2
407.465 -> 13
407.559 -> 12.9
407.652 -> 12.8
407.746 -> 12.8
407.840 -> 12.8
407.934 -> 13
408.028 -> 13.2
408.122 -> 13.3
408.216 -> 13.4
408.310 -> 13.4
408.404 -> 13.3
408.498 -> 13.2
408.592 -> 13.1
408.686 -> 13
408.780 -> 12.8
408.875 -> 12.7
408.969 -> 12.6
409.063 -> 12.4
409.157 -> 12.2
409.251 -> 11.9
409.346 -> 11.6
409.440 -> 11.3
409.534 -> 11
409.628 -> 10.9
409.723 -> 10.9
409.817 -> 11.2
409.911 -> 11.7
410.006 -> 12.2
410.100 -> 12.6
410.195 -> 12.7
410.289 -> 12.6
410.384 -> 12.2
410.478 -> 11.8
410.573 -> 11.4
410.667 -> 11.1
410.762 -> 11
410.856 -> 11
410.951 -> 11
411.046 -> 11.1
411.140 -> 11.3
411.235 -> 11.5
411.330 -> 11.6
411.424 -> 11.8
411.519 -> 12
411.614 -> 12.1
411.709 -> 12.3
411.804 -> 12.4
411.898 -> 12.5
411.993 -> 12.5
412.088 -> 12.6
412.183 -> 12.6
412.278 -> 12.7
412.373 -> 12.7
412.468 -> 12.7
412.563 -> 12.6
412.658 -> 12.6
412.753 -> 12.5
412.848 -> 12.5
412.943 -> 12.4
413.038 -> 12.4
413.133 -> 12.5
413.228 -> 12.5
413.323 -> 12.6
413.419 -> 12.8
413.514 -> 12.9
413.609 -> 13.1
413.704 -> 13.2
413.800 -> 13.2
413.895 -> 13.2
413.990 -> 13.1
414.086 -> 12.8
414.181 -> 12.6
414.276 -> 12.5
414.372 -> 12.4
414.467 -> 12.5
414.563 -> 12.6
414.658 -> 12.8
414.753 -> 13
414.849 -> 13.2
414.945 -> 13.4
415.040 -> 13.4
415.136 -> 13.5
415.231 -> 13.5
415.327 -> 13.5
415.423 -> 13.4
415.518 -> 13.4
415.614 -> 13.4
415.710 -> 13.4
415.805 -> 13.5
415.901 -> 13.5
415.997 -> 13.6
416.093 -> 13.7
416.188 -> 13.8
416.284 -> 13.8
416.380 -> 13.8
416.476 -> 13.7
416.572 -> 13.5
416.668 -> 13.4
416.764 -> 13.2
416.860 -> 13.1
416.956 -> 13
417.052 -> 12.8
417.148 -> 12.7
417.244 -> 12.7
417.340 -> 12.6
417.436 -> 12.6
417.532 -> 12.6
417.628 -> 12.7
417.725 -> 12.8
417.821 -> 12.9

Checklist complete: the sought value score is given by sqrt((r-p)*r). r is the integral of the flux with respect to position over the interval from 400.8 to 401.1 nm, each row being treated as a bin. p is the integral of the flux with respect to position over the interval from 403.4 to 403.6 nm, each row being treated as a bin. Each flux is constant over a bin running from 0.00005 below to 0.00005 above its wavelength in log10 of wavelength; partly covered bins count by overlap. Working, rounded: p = 2.8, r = 4.2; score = 2.5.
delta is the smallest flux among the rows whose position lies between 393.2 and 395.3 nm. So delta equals 9.19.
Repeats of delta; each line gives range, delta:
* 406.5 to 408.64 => 12.8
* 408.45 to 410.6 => 10.9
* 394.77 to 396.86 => 9.27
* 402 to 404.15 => 13.2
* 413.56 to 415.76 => 12.4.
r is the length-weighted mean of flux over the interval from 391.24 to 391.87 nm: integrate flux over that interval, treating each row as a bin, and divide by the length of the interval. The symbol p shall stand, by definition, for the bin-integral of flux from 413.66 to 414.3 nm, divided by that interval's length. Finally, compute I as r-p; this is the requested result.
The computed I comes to 0.3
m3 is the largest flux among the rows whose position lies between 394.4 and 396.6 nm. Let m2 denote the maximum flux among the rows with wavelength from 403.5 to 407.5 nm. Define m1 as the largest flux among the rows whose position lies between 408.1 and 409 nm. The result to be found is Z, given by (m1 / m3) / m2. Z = 0.073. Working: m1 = 13.4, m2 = 14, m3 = 13.2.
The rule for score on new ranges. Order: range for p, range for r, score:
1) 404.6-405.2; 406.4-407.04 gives 2.1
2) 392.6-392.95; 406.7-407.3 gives 5.8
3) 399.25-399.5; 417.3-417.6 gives 0.9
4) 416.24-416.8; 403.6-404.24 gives 3.2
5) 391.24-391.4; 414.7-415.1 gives 4.1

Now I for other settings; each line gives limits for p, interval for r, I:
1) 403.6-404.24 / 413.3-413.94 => -0.7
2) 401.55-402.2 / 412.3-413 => -2.1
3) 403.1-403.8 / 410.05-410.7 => -1.6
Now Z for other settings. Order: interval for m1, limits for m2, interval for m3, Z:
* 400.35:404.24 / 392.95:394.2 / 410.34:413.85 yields 0.094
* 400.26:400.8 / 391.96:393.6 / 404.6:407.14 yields 0.077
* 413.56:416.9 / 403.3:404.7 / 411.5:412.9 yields 0.078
